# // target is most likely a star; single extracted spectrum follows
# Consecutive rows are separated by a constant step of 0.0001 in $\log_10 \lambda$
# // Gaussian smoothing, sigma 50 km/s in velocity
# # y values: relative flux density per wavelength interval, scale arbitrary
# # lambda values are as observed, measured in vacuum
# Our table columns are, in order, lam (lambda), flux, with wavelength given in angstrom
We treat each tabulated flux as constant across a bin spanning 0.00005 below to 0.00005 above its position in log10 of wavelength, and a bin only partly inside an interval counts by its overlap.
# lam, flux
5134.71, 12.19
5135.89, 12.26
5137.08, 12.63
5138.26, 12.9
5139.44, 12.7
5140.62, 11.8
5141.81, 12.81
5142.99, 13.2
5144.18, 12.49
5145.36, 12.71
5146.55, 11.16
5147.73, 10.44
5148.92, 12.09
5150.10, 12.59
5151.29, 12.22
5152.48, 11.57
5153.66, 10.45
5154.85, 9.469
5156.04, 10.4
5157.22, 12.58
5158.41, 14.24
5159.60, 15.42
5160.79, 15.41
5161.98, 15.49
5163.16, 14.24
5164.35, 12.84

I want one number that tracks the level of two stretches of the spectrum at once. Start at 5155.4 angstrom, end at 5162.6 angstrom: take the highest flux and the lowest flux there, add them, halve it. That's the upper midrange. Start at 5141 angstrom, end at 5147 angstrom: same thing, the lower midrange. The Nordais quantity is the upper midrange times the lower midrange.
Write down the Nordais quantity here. 158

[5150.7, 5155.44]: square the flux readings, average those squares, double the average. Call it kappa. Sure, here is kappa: 241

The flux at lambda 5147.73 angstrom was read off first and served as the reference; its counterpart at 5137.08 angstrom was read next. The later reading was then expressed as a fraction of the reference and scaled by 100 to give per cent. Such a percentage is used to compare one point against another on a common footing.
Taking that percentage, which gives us 121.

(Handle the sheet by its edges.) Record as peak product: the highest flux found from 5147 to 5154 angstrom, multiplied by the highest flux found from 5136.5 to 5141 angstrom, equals 162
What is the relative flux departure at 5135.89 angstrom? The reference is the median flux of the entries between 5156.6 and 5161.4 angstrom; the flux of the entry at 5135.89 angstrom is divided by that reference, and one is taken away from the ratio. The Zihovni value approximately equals -0.17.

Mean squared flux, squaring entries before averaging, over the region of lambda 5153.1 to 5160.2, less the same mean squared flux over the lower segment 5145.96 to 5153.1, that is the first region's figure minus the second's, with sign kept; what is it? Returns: 14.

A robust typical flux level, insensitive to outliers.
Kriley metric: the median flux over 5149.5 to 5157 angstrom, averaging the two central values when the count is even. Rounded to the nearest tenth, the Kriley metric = 11.0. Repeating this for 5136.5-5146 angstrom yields 12.7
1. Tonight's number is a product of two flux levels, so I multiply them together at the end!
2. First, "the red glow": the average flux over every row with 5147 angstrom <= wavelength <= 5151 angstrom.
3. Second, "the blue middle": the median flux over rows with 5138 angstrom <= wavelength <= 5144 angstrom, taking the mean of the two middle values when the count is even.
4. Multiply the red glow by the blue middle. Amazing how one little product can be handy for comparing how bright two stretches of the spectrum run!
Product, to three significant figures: 150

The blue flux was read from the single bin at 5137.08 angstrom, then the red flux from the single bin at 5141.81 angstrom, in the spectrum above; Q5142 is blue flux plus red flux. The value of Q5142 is 25.4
